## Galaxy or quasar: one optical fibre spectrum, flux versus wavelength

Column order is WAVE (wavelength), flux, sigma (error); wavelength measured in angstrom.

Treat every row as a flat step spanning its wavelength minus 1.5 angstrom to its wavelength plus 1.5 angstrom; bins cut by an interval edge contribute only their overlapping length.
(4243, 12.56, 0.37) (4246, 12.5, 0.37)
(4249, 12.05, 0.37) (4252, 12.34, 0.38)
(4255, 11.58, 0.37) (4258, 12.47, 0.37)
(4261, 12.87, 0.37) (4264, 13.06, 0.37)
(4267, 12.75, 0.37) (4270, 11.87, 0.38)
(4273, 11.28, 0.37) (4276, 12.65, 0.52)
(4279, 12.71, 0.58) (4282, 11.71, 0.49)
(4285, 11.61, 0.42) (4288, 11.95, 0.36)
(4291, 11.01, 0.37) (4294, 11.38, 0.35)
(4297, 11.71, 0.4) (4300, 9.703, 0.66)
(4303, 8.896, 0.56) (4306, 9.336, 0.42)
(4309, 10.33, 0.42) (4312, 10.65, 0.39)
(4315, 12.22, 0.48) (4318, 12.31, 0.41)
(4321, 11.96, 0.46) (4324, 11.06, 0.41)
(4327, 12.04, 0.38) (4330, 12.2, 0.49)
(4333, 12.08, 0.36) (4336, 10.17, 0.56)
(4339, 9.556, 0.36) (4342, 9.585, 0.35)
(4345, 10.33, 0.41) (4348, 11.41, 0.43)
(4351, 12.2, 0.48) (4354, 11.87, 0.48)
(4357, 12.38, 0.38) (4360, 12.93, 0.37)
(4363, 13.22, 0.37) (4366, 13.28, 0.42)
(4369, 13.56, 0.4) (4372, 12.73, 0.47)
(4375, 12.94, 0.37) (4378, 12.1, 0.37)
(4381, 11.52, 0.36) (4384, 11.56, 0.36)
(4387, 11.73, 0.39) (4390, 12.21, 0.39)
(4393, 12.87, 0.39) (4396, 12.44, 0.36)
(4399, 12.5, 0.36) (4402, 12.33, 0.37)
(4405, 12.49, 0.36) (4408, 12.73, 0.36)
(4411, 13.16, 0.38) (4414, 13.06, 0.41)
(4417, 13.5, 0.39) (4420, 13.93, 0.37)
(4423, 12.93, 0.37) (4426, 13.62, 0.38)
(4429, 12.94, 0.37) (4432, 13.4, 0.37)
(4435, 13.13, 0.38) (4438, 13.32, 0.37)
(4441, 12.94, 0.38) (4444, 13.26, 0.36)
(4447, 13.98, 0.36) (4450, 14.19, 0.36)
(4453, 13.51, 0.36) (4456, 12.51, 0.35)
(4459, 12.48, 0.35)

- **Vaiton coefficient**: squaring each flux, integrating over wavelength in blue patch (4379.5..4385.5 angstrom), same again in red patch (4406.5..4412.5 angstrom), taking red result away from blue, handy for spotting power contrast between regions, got -207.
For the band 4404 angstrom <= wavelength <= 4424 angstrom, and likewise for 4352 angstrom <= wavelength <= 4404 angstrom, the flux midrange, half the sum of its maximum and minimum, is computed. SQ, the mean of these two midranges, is 12.9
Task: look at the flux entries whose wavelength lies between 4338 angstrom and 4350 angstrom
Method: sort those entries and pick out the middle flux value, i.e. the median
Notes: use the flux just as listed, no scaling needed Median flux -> 10.0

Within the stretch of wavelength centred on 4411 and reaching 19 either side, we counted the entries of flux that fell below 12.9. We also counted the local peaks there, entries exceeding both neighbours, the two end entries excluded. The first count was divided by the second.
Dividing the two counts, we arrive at 1.5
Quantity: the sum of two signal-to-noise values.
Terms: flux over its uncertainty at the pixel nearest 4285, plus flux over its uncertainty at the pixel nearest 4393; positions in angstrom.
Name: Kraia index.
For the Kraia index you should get 61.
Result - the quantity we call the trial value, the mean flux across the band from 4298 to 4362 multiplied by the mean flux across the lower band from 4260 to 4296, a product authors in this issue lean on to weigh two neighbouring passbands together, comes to 134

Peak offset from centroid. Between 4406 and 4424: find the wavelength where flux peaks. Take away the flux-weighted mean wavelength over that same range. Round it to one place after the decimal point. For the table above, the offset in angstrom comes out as 4.4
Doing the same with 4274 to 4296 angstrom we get -5.7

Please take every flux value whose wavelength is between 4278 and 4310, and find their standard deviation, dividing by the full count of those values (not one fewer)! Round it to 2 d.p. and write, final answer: 1.15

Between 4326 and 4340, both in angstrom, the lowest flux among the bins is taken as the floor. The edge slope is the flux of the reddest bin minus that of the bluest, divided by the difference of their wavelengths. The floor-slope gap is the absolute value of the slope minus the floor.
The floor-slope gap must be 9.8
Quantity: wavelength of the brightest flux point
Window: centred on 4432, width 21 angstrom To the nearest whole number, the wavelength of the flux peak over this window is 4426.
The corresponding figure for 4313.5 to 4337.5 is 4318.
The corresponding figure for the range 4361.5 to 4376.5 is 4369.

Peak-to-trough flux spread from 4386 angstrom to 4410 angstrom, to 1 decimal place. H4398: 1.1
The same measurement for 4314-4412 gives 4.0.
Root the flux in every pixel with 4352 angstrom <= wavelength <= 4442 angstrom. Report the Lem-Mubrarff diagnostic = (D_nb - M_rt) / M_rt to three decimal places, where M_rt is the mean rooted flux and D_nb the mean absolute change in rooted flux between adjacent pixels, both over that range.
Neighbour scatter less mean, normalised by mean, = -0.984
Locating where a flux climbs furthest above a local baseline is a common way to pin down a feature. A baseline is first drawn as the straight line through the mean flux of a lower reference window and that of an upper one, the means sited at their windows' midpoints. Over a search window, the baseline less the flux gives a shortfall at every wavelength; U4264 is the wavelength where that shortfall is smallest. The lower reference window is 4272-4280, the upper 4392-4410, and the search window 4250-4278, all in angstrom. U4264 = 4264 angstrom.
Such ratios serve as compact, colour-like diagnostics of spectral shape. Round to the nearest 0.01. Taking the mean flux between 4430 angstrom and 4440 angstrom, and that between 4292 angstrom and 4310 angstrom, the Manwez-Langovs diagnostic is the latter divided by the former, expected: 0.77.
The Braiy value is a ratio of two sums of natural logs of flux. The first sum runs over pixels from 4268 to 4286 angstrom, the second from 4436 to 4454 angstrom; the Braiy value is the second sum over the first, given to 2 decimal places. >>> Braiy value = 1.05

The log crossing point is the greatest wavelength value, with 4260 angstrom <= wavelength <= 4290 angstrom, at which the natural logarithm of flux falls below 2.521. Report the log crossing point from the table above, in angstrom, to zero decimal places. 4288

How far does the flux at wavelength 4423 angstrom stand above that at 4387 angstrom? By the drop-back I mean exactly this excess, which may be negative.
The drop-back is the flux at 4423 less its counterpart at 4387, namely 1.2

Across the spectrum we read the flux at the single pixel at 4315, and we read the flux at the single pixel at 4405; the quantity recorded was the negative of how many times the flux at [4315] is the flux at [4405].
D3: -0.98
